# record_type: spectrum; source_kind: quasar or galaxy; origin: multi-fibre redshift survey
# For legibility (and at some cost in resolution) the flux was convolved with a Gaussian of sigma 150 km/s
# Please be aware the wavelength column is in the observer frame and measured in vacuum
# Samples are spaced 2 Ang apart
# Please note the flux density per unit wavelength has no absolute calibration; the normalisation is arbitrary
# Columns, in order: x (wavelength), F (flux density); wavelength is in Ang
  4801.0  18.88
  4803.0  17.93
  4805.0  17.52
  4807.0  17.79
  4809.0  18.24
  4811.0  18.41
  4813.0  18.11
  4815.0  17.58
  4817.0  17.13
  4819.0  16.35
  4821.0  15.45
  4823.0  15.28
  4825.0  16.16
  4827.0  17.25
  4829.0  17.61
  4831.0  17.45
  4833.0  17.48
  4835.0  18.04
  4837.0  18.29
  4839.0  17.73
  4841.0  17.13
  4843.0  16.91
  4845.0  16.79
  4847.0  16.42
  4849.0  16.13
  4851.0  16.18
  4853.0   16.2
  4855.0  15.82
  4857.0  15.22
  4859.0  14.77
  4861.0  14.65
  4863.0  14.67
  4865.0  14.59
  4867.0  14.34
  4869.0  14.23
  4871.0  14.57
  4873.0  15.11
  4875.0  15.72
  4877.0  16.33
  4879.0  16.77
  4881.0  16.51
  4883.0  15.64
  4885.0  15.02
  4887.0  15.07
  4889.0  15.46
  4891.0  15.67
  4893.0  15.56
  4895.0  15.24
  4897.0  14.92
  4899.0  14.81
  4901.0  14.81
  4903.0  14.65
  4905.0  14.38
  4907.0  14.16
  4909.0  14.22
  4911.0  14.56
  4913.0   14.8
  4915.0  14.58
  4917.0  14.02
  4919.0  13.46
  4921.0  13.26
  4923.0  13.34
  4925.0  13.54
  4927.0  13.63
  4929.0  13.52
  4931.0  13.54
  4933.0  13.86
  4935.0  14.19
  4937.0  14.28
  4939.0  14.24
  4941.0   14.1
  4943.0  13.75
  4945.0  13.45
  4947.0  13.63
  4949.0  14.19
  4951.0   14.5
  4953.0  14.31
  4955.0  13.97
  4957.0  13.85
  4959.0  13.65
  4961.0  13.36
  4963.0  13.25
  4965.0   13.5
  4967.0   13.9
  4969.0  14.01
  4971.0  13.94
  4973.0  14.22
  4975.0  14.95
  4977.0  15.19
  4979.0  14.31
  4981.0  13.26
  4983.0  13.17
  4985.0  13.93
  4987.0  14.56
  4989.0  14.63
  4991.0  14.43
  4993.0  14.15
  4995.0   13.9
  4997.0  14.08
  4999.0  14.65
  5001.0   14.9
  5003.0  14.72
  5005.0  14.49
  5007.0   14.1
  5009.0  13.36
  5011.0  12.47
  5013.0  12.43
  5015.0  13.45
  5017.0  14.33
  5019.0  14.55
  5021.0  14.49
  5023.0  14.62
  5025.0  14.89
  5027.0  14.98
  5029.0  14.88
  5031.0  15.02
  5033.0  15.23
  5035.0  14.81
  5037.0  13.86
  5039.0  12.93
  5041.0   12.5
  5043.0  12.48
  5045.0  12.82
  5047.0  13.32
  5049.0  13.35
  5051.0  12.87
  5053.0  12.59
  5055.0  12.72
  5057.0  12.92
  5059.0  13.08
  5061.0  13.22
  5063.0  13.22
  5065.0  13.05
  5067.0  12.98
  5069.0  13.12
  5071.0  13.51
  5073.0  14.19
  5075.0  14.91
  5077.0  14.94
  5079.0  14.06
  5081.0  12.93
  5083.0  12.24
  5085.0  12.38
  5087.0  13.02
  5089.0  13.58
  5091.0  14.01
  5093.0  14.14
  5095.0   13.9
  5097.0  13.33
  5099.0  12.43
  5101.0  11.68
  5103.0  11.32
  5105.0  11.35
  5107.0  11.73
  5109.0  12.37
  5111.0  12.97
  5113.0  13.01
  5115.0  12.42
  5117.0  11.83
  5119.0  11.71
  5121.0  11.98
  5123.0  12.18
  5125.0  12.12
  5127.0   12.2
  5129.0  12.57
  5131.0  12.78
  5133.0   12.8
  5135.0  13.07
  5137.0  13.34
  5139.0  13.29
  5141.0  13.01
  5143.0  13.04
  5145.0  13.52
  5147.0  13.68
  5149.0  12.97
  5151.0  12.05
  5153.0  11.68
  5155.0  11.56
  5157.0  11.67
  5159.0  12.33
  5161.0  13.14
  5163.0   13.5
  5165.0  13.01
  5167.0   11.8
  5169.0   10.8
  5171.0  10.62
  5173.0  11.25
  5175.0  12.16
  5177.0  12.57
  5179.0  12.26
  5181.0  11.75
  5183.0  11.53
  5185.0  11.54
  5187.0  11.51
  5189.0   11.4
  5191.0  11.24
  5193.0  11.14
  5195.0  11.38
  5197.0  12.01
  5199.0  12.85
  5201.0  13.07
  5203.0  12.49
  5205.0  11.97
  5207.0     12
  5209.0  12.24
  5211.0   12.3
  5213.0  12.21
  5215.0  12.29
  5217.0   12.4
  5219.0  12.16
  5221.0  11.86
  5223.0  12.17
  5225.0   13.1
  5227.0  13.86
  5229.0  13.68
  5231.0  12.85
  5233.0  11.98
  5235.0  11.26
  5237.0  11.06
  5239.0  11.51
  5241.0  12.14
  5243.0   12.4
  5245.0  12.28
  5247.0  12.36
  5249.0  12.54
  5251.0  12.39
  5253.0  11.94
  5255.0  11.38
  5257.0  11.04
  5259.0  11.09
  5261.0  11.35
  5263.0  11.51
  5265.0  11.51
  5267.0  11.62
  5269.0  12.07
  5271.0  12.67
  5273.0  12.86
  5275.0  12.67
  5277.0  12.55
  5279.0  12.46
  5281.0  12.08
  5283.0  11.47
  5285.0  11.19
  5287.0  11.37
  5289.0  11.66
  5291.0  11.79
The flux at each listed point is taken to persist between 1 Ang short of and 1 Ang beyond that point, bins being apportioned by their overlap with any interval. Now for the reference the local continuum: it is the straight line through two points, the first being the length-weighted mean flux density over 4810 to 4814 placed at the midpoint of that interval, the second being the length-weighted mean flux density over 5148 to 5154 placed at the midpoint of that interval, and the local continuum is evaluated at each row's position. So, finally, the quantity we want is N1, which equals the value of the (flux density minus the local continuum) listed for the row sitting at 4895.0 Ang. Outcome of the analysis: -1.54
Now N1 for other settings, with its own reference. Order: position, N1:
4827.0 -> -0.74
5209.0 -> 1.04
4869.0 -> -3.02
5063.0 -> -0.58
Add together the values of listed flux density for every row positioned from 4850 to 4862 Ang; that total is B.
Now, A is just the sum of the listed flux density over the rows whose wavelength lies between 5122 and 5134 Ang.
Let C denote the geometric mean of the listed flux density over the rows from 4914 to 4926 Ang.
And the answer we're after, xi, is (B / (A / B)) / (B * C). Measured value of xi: 0.091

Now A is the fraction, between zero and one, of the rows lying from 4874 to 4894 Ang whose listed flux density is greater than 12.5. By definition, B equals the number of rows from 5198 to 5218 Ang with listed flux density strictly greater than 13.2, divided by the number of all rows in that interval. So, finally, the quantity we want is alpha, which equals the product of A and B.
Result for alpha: 0.0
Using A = 1.0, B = 0.00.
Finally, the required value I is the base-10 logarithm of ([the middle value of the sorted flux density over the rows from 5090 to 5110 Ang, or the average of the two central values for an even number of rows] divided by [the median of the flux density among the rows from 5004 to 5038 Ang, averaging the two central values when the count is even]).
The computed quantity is -0.07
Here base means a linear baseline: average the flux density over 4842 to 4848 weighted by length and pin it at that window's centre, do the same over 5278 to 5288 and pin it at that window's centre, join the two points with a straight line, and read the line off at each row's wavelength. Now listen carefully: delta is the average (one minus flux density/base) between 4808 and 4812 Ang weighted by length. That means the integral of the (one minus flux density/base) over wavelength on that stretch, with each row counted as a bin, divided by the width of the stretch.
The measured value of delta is -0.071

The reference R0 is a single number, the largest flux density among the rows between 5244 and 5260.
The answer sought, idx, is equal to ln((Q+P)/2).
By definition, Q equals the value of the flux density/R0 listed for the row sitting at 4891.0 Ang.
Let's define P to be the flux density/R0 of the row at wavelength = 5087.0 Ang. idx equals 0.134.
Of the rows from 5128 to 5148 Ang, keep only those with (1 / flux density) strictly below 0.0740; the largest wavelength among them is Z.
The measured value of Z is 5147.0 Ang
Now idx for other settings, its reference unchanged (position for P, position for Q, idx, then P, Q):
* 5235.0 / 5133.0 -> -0.042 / 0.90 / 1.02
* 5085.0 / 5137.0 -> 0.025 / 0.99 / 1.06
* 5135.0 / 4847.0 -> 0.162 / 1.04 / 1.31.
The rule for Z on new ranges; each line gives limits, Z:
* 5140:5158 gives 5147.0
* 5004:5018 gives 5017.0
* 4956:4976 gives 4975.0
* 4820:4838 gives 4837.0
